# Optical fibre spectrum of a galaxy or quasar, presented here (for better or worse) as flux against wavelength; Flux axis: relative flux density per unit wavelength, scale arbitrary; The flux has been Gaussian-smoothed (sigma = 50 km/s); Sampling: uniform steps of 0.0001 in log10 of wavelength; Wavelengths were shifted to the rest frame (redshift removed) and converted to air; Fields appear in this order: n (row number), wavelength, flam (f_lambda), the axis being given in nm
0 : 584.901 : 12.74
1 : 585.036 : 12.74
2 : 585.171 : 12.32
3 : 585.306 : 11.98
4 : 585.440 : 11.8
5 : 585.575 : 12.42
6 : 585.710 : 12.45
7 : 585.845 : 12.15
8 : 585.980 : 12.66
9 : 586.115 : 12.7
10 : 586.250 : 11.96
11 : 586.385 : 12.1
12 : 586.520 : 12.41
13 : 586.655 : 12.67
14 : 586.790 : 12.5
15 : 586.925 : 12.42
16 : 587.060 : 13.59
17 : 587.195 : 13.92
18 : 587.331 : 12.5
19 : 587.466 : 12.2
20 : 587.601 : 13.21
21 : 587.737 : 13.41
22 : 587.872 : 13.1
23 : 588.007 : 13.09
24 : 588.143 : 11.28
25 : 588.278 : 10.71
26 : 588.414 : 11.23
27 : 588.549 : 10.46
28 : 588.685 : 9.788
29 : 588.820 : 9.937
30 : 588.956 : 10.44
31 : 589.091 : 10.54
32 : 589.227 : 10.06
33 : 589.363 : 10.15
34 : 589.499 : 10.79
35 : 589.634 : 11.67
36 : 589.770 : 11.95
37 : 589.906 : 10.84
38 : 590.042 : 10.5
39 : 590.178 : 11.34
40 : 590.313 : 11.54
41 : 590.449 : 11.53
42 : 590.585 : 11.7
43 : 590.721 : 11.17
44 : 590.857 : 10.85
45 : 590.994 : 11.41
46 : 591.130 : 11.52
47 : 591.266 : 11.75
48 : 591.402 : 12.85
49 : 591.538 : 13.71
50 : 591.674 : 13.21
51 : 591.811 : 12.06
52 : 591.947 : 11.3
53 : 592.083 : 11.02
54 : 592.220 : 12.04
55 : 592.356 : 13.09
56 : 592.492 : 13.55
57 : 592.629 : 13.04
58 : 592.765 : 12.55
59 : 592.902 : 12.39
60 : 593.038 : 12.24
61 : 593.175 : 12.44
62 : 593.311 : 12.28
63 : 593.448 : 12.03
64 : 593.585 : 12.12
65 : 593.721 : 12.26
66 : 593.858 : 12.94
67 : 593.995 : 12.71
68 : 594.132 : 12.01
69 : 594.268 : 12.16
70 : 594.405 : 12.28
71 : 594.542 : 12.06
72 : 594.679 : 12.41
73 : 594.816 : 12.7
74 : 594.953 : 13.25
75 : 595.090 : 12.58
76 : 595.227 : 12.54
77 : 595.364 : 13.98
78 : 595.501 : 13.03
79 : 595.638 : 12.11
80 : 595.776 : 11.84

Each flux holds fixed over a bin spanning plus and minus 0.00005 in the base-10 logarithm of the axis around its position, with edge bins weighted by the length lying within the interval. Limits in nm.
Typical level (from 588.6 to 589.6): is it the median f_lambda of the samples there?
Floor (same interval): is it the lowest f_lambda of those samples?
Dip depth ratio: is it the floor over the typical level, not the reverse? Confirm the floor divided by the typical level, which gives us 0.96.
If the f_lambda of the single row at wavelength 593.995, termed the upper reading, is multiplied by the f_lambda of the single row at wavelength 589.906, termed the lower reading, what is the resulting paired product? 138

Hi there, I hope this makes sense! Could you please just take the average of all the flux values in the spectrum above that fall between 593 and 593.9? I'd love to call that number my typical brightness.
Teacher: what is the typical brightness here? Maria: 12.3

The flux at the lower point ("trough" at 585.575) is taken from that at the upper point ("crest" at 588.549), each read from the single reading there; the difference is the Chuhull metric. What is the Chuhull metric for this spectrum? -2.0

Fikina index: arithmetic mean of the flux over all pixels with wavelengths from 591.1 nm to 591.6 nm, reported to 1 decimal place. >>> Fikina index 12.5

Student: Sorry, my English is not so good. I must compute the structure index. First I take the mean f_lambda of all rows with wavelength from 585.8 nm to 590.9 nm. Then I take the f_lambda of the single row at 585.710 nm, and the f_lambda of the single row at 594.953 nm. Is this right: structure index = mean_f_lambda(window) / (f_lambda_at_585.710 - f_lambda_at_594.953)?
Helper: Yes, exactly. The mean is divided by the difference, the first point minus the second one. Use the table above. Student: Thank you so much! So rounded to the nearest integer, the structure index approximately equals -15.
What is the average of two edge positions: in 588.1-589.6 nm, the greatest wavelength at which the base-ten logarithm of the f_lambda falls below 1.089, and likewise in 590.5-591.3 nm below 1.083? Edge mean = 590.38 nm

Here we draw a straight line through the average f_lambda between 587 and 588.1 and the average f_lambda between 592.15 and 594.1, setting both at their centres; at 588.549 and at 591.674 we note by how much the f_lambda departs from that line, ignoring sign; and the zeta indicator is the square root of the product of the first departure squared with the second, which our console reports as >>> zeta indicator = 1.8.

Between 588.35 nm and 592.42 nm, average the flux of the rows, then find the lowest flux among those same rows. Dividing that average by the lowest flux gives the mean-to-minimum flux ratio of 1.16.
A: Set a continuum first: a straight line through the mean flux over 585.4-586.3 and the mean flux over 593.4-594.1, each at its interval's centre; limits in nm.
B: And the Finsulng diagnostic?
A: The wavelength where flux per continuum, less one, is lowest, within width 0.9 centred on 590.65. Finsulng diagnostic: 590.857 nm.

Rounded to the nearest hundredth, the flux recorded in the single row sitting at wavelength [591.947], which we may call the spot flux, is 11.30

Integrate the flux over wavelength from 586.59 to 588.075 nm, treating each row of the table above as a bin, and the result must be 19.3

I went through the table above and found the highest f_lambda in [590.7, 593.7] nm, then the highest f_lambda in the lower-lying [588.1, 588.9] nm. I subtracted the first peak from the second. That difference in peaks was -2.4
